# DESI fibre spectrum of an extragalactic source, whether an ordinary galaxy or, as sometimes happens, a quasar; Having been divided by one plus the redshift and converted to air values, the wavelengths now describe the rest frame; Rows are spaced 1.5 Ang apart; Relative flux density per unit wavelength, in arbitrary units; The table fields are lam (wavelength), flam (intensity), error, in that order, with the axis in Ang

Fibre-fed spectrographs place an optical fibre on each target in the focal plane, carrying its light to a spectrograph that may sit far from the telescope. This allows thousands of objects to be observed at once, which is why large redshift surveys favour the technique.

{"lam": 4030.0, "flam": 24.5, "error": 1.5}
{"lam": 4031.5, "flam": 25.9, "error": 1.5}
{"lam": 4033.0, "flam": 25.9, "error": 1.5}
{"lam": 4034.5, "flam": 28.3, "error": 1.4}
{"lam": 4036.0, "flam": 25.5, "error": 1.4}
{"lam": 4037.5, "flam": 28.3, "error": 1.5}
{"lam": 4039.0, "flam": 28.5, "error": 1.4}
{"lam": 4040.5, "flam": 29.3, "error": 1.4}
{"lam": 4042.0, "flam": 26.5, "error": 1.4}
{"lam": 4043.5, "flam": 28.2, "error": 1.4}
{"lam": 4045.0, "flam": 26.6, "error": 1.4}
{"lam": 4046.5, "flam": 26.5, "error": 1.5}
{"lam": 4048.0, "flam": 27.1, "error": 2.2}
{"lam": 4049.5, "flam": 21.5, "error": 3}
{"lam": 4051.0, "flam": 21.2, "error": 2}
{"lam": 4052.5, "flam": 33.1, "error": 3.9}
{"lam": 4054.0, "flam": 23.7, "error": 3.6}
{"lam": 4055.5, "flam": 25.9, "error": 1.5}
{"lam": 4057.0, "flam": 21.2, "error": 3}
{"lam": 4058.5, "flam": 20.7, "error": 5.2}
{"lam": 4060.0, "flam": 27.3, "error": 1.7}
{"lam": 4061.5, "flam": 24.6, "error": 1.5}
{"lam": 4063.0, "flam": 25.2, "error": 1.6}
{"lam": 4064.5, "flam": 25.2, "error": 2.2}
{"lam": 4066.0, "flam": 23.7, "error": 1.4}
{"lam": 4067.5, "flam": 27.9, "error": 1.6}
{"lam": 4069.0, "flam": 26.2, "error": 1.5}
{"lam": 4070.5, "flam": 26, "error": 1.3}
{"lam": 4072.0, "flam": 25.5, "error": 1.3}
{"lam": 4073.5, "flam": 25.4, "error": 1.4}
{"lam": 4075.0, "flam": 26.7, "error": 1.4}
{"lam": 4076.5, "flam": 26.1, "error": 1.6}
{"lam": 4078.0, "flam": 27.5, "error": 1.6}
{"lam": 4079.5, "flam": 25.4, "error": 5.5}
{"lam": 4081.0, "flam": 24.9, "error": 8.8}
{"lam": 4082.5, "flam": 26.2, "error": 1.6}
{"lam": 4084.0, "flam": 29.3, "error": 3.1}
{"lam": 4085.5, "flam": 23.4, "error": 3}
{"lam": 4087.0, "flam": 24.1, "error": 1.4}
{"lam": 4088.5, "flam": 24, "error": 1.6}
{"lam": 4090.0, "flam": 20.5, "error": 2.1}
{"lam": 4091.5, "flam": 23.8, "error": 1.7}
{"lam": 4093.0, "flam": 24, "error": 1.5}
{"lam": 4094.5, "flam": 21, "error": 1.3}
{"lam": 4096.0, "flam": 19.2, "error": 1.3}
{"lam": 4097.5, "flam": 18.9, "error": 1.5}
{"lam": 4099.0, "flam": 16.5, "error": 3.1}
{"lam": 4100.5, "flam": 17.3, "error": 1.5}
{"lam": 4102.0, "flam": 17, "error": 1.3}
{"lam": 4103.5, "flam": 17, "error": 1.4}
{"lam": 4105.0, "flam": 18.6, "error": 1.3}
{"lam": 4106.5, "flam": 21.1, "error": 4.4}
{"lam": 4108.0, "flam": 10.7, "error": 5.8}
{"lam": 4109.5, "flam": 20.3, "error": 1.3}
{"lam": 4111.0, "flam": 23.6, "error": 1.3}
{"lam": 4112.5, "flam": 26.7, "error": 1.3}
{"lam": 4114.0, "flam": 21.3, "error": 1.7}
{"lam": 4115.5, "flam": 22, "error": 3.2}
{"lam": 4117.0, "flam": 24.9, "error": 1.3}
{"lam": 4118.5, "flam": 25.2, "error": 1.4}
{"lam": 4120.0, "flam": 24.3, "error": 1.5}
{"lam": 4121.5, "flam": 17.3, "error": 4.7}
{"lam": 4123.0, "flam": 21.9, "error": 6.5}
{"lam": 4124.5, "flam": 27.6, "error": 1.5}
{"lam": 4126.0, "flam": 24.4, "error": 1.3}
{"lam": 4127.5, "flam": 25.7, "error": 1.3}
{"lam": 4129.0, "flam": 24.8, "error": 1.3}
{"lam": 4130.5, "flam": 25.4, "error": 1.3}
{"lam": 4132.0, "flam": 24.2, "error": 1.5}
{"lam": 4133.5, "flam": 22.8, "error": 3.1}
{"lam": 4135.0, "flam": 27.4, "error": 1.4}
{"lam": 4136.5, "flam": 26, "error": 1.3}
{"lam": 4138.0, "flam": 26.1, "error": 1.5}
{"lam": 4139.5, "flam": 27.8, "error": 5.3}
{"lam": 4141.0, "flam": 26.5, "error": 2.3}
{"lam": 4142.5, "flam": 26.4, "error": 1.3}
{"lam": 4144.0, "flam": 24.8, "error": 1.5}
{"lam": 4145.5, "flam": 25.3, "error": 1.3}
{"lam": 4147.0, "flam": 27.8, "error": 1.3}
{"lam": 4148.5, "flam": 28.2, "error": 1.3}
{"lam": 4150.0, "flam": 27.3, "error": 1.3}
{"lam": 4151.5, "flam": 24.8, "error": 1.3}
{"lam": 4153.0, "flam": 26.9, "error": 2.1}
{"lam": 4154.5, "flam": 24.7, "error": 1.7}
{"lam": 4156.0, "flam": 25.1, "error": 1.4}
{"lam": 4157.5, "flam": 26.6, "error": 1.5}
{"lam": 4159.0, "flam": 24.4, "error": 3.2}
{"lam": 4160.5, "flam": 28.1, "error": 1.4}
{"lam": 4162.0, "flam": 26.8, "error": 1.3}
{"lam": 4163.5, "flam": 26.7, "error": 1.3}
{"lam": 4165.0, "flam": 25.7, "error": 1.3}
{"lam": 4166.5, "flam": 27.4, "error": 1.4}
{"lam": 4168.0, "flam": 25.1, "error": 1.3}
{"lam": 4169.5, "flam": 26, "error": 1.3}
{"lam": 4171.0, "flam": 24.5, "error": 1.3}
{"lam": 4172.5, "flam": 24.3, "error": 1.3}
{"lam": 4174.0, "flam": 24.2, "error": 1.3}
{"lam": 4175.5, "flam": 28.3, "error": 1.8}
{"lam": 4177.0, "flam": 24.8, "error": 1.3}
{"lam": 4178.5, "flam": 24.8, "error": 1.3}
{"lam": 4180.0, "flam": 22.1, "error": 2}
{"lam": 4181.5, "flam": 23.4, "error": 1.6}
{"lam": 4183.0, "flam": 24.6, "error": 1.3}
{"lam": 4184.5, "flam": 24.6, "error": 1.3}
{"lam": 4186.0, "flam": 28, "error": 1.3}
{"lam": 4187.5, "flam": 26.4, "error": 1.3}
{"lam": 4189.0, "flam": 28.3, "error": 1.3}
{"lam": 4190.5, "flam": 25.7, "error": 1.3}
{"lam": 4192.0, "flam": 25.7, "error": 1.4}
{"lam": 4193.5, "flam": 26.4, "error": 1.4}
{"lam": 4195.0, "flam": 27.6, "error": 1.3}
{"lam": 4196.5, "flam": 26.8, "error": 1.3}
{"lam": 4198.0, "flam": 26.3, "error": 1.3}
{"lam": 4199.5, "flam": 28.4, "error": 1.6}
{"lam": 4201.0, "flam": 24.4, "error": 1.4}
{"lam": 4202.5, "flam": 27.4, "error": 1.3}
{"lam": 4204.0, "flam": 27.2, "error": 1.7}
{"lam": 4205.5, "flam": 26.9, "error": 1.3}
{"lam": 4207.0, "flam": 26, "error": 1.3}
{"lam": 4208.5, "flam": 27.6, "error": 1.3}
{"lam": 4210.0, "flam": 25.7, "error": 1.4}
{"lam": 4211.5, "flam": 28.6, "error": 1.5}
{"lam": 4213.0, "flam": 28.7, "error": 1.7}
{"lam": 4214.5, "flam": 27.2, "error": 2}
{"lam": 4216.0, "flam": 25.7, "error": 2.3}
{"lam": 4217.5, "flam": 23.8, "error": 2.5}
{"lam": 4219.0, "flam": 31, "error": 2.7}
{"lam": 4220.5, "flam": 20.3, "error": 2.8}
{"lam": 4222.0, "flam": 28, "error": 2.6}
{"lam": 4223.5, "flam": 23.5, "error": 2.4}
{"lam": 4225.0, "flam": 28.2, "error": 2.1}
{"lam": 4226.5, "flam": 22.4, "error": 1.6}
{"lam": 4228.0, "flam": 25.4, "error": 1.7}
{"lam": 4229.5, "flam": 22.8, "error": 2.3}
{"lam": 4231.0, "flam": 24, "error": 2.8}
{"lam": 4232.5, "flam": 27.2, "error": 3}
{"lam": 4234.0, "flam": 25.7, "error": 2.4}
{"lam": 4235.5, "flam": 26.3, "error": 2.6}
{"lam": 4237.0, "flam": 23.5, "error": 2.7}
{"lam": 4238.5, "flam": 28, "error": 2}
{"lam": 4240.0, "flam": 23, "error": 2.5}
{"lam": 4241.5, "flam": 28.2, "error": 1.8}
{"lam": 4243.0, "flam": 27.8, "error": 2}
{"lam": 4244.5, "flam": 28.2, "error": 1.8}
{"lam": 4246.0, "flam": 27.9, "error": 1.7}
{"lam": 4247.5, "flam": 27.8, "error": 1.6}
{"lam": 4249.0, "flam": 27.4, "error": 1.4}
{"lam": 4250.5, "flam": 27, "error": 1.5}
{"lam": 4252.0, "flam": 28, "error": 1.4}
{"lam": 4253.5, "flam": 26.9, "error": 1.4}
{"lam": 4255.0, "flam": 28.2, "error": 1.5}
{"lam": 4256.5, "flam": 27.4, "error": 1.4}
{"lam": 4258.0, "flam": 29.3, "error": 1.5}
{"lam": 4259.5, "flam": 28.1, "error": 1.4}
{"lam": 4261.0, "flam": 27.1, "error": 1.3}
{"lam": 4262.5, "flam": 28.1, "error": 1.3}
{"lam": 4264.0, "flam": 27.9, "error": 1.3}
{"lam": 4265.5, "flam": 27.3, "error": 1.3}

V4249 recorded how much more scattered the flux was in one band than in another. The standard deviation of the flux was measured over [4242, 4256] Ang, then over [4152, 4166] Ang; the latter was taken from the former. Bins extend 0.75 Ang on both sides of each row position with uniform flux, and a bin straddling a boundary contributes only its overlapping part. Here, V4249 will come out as -0.7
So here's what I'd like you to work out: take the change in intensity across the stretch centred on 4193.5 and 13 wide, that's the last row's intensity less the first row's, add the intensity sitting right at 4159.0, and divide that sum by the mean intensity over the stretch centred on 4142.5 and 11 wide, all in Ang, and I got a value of 1.00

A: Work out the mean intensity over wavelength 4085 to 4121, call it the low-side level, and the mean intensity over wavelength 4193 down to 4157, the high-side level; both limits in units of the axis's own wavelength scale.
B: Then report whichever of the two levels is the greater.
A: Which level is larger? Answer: 25.69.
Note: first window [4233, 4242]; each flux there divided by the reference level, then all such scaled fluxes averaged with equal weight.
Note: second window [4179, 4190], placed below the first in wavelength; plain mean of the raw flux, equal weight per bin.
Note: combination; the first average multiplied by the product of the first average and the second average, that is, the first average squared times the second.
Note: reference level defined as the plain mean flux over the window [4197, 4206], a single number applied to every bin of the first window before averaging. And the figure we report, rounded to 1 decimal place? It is 23.5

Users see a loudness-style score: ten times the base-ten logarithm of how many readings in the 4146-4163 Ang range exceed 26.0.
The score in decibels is 8.5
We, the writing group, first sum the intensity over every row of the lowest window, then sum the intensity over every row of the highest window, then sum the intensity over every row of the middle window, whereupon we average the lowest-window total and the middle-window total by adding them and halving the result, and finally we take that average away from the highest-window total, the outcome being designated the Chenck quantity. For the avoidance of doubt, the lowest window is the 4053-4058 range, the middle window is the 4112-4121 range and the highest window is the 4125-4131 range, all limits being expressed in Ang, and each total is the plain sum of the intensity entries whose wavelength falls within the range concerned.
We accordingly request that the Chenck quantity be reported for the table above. -7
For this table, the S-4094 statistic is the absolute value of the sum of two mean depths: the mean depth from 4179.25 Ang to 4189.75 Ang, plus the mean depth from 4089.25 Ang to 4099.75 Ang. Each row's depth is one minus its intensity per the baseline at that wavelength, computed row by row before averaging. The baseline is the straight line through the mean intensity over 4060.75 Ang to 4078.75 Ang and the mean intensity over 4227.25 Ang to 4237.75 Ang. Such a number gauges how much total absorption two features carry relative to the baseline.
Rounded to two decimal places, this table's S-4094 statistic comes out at 0.20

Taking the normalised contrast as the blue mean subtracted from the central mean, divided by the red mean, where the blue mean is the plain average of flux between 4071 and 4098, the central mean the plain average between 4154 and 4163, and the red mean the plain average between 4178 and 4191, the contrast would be 0.07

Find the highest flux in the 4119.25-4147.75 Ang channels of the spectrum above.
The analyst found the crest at 27.8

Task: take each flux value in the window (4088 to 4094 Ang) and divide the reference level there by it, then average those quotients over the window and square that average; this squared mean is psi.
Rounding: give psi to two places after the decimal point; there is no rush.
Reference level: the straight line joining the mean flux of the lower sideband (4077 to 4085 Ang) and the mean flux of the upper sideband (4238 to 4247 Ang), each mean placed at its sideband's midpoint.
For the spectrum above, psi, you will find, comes 1.35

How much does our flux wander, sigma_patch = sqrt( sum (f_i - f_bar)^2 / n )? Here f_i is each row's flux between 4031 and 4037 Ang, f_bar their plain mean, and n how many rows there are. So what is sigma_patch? 1.1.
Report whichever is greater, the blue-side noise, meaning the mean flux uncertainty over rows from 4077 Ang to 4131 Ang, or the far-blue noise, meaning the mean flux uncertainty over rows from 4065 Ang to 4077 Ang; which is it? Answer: 2.38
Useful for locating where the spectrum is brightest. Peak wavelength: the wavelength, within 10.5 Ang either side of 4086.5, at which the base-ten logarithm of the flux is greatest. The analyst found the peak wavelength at 4084.0 Ang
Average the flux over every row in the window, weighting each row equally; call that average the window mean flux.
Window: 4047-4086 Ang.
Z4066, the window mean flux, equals 25.4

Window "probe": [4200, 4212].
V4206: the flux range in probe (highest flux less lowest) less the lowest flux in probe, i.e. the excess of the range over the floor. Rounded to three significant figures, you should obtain -20.2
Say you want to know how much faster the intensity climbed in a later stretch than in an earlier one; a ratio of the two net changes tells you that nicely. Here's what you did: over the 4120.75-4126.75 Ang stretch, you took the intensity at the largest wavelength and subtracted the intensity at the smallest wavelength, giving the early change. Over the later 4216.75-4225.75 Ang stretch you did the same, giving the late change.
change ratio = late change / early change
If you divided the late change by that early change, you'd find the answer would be 0.6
